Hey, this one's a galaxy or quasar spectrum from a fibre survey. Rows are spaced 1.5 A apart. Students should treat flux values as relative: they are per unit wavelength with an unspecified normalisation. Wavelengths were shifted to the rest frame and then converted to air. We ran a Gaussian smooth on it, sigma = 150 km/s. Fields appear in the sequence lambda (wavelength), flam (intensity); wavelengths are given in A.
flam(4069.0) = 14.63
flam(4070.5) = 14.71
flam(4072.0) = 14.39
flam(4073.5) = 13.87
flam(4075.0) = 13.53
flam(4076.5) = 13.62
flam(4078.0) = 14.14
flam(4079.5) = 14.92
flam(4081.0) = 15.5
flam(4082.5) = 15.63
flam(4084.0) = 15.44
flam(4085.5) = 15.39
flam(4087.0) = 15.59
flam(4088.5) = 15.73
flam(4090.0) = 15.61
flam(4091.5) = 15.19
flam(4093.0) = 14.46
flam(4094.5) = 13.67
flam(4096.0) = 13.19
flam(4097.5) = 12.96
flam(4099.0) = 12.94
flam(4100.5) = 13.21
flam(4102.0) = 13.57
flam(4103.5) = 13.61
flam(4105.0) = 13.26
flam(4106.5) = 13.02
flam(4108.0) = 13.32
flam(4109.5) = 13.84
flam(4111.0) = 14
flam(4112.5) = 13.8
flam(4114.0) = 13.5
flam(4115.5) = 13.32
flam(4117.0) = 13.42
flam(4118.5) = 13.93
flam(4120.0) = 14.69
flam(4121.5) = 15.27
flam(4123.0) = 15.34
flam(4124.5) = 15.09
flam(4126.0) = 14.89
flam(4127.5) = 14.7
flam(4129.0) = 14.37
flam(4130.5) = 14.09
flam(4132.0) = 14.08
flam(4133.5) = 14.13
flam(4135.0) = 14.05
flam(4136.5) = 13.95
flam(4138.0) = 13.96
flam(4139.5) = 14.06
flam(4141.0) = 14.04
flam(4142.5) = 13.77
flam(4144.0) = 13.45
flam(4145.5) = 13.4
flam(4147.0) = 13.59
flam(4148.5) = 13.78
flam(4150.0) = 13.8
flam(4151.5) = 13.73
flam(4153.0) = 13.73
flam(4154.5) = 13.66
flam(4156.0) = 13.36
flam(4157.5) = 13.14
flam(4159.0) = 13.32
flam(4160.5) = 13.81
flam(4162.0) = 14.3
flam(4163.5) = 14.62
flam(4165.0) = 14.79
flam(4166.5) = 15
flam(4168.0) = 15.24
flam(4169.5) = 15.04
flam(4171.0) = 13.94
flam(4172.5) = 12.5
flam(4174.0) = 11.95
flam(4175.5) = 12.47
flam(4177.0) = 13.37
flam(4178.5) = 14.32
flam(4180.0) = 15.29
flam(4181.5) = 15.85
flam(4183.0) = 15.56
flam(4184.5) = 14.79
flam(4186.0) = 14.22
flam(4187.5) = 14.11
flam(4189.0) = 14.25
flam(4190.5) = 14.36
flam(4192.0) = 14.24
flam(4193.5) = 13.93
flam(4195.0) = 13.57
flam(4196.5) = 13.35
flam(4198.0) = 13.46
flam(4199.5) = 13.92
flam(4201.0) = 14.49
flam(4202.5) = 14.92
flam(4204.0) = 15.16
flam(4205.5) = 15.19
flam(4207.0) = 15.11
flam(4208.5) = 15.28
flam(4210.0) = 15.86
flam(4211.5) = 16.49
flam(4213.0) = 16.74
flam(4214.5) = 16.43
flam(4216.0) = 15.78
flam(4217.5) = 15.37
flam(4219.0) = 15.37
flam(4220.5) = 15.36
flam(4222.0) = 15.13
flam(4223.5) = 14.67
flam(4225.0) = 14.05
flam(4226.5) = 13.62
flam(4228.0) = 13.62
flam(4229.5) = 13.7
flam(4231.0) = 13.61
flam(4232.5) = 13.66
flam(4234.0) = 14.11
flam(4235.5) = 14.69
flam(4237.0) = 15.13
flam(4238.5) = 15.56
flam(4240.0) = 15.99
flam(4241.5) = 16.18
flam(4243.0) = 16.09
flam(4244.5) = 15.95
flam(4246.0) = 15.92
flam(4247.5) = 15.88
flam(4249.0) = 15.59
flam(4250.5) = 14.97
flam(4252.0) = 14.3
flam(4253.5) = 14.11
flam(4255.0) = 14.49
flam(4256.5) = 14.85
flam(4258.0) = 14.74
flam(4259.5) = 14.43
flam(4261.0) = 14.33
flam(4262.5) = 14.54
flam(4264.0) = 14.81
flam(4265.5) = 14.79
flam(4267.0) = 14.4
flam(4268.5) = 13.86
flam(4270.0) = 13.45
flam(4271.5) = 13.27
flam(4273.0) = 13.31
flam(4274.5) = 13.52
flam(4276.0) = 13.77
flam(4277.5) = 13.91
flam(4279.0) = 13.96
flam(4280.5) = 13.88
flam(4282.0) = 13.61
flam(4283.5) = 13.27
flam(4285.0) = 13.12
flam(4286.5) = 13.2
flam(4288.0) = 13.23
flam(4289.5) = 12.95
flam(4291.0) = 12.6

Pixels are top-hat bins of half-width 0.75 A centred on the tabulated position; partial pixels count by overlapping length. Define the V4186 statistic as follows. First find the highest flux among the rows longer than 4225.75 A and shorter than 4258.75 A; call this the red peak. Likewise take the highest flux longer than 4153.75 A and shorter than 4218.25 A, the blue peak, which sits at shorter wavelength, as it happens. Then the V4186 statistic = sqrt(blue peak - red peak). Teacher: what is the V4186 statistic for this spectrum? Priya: 0.75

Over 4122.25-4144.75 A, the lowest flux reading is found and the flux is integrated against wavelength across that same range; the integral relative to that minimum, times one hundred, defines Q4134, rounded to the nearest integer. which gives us 2386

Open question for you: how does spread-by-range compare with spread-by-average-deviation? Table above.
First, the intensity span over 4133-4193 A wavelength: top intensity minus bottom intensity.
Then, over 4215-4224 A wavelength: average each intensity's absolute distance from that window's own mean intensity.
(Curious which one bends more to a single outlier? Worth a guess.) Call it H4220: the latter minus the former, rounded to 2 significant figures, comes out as -3.6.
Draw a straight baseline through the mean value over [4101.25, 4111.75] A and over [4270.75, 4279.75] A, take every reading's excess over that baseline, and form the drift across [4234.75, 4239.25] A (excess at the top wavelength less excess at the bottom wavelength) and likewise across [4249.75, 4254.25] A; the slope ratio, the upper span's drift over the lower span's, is -1.0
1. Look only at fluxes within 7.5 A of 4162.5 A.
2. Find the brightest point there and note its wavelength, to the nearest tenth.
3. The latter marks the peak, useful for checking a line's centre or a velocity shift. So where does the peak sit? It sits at 4168.0 A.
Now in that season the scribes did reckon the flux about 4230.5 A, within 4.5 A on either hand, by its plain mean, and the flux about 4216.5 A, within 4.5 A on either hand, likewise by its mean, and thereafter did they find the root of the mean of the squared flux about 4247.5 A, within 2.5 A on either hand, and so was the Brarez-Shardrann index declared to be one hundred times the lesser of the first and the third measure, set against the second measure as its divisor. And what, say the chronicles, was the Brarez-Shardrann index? 87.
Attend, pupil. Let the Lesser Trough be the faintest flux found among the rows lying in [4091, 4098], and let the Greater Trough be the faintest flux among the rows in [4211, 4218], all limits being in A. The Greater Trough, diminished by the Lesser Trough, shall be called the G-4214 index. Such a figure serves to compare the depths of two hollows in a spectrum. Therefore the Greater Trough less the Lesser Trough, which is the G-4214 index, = 2.4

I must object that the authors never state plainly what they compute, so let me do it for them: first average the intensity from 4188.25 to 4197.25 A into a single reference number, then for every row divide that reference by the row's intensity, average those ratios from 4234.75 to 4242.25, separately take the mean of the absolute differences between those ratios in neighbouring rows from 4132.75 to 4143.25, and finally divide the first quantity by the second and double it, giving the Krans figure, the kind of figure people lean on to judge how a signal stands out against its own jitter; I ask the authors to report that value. 261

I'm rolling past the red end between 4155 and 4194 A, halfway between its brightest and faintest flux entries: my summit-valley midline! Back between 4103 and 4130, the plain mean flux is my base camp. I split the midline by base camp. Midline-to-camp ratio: 0.99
